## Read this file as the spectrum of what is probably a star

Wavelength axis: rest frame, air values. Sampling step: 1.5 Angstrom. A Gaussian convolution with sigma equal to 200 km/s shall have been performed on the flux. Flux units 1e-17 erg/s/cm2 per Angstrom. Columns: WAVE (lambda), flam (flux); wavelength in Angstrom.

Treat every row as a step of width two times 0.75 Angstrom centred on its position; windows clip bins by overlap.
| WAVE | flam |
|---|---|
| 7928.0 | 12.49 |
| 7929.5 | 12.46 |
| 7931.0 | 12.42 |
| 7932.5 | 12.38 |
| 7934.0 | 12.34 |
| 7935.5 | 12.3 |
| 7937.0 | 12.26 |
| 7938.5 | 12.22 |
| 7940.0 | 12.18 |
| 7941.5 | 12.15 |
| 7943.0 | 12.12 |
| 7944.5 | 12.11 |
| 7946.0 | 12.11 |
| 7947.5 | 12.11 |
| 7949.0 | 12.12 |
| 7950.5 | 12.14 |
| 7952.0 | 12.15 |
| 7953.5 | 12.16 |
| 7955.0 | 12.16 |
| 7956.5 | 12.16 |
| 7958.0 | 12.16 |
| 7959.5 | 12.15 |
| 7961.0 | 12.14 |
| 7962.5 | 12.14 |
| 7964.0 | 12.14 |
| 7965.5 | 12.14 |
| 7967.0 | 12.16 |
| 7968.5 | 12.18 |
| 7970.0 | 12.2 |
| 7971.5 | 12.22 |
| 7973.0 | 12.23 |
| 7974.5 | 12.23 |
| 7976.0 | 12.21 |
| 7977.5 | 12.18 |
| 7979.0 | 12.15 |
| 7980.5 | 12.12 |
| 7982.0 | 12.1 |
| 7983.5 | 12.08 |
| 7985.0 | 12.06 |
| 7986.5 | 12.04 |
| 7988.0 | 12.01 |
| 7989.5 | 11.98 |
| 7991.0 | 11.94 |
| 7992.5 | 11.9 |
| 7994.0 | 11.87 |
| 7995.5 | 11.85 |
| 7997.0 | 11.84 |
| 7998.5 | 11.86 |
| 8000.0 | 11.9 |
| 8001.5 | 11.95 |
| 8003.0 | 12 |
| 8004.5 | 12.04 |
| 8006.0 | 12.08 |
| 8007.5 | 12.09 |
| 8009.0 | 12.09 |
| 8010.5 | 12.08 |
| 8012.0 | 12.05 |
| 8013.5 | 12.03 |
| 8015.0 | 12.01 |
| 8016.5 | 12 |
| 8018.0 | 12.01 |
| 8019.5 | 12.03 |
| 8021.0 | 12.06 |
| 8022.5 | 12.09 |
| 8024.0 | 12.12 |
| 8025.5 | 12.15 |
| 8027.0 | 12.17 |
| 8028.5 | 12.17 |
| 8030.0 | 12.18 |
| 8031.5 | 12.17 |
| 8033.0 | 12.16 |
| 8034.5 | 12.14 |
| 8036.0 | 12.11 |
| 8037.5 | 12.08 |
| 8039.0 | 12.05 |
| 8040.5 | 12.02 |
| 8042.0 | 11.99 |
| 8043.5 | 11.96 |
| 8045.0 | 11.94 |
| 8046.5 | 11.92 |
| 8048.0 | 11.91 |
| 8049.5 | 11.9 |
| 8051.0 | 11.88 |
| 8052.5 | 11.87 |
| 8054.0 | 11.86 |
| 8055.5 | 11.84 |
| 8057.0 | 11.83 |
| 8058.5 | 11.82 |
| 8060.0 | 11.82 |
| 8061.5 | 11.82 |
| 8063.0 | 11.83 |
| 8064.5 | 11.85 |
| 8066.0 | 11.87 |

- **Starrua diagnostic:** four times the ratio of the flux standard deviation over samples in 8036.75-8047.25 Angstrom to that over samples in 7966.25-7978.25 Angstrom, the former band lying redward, 9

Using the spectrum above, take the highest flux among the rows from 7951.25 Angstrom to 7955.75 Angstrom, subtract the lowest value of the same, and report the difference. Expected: 0.010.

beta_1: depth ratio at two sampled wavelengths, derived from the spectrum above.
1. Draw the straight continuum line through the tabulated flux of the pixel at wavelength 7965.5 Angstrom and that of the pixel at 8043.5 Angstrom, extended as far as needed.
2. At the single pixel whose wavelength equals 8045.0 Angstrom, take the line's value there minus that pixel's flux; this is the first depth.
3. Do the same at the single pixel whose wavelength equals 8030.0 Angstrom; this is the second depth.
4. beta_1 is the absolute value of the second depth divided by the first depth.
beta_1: 11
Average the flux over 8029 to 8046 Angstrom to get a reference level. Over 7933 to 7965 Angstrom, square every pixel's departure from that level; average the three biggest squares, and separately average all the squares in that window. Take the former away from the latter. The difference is -0.040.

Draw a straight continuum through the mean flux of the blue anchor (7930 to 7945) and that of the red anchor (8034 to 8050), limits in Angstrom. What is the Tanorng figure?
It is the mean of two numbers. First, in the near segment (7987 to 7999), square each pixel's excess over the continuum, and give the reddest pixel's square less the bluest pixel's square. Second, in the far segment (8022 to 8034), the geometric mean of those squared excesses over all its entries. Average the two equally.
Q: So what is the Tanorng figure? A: 0.029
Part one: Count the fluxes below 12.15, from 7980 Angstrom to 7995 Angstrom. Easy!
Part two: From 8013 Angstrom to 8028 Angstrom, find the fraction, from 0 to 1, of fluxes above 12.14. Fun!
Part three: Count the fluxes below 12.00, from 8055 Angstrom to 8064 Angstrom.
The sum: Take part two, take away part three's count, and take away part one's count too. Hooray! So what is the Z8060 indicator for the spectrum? -16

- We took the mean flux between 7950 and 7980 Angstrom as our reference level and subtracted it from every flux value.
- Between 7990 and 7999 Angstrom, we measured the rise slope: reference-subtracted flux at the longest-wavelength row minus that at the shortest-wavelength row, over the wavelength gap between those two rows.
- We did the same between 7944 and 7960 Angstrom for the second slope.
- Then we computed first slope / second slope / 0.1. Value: -40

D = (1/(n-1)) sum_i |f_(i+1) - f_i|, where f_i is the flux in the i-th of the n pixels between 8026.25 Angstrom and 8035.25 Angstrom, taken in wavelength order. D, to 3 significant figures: 0.0100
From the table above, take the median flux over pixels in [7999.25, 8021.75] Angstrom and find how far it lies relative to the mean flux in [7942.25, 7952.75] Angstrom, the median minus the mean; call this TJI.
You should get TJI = -0.09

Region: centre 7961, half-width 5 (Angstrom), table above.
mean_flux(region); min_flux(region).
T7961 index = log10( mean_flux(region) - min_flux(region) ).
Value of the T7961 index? -2.15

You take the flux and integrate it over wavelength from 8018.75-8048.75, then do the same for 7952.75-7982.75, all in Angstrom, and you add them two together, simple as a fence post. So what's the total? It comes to 727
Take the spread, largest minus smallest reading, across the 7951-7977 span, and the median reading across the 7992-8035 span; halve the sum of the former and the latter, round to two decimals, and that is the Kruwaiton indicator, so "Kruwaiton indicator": 6.07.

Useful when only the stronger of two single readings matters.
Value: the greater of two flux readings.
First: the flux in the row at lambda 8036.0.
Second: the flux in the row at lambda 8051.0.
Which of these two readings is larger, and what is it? 12.1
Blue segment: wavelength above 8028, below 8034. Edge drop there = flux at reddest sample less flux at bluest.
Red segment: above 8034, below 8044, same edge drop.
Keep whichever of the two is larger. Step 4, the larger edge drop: -0.010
